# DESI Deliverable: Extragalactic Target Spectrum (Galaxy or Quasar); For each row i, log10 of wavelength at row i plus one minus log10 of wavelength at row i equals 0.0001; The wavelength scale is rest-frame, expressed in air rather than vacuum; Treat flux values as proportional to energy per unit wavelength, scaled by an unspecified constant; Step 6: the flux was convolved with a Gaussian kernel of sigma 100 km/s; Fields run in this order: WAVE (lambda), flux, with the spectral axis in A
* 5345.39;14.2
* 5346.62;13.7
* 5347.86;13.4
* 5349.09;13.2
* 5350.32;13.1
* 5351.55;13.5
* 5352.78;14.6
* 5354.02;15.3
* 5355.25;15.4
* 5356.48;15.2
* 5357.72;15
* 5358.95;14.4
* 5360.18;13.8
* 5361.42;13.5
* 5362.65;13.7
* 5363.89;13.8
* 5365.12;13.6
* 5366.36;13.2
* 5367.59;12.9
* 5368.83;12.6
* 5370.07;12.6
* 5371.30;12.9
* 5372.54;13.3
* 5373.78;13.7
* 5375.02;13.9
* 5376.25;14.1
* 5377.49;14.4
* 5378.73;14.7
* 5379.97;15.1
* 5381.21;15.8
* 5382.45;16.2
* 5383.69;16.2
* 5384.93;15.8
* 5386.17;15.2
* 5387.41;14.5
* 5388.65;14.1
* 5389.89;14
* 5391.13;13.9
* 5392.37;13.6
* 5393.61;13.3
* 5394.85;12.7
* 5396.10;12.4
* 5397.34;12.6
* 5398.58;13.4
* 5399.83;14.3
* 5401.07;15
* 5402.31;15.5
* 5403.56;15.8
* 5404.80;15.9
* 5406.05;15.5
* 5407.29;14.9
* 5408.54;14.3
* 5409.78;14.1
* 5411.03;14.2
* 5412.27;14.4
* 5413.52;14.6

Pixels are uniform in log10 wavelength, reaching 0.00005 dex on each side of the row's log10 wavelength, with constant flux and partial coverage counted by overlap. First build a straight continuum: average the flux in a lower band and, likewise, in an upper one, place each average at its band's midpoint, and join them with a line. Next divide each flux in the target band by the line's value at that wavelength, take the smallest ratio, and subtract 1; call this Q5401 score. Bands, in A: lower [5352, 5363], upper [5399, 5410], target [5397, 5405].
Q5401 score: -0.158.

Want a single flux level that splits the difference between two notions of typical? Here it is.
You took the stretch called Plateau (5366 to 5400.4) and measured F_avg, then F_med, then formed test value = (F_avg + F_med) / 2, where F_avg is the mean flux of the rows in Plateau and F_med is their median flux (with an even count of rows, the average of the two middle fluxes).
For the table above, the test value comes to 13.9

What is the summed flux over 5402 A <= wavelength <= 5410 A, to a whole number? 106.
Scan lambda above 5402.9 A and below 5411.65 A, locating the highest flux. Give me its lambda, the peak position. 5404.80 A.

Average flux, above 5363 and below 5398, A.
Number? 14.0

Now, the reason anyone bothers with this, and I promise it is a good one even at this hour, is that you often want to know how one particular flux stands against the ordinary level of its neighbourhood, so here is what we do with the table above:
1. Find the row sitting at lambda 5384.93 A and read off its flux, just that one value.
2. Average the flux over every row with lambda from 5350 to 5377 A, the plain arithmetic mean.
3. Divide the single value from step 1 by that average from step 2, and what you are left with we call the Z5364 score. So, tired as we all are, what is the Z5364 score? 1.14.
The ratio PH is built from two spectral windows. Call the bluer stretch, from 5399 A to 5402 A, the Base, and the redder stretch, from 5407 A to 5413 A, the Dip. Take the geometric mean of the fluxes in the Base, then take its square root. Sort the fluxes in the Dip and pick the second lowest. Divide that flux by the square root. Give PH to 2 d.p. 3.71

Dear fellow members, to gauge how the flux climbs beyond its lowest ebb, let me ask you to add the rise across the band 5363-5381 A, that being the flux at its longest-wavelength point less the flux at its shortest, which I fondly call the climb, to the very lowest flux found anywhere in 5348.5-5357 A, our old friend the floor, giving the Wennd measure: 14.4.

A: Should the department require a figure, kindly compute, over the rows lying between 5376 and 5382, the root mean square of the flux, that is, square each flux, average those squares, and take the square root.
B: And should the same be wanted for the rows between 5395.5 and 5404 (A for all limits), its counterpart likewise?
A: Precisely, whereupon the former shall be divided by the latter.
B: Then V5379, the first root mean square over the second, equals 1.04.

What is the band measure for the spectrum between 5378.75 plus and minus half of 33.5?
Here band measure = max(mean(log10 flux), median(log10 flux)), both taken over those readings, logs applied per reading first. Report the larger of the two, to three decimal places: 1.147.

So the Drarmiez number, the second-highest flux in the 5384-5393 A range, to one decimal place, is 15.2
